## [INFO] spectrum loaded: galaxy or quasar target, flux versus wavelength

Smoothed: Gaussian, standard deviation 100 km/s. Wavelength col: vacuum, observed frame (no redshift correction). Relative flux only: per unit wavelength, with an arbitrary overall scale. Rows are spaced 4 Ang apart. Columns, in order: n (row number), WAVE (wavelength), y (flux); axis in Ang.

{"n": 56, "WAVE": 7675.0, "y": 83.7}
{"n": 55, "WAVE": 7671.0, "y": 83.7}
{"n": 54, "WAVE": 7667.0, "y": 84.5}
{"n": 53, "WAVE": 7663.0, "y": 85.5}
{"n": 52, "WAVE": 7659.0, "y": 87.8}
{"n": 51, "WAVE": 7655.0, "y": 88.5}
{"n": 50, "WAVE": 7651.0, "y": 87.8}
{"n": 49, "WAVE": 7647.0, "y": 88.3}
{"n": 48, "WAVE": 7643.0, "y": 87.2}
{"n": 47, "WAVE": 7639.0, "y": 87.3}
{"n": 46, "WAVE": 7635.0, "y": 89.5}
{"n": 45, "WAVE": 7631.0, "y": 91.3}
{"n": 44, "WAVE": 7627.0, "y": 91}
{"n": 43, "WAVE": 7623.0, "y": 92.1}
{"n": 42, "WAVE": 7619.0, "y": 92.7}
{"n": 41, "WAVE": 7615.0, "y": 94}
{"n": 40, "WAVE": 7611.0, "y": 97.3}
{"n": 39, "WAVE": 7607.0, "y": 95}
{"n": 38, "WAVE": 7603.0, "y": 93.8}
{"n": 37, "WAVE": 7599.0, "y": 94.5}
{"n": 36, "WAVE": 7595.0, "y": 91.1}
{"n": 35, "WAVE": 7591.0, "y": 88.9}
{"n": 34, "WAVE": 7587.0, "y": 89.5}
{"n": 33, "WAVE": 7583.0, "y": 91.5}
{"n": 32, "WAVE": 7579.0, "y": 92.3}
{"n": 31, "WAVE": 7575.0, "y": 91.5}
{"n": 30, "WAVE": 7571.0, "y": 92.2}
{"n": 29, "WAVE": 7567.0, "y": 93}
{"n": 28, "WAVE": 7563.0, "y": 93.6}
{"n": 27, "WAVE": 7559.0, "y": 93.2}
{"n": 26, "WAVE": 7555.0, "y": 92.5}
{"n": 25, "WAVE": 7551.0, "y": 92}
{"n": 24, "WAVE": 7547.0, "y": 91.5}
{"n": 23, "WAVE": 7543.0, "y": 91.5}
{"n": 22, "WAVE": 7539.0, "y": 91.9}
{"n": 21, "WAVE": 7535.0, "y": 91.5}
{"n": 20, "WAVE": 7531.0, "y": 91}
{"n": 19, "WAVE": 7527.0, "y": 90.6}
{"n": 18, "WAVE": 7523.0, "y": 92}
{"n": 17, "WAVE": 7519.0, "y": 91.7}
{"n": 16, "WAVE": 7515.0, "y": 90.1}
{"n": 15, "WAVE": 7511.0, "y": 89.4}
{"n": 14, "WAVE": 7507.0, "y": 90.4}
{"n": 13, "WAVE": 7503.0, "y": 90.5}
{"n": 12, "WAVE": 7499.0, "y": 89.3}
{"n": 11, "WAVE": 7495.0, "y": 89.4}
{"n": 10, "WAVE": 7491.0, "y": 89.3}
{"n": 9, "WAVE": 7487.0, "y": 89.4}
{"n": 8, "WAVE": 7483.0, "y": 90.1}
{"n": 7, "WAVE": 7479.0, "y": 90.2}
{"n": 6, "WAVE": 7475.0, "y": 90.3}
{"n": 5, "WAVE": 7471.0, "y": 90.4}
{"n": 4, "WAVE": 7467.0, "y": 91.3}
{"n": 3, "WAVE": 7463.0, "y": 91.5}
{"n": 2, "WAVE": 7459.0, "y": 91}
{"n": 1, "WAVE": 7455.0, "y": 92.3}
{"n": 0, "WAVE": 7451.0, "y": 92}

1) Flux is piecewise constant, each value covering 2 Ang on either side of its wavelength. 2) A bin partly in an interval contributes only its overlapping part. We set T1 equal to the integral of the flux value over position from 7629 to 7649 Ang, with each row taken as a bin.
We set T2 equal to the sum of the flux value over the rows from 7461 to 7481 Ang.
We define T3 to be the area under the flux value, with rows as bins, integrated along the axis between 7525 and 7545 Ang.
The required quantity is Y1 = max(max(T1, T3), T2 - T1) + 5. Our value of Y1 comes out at 1831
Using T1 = 1774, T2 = 454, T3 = 1826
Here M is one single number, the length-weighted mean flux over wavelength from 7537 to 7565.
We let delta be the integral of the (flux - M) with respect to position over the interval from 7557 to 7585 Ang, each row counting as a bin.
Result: 4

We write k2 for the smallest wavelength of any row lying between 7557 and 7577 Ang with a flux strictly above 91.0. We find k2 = 7559.0 Ang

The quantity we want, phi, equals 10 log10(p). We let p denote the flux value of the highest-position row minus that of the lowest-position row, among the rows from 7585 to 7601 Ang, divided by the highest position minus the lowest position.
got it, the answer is -3.8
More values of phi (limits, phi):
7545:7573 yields -15.4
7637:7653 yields -13.8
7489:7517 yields -14.8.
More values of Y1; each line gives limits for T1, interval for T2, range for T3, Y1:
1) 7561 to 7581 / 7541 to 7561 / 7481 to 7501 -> 1855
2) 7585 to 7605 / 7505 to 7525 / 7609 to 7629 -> 1873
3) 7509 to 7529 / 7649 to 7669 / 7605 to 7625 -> 1889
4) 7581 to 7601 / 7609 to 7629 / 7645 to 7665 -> 1827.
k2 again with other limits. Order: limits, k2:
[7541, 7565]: 7543.0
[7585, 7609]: 7595.0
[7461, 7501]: 7463.0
